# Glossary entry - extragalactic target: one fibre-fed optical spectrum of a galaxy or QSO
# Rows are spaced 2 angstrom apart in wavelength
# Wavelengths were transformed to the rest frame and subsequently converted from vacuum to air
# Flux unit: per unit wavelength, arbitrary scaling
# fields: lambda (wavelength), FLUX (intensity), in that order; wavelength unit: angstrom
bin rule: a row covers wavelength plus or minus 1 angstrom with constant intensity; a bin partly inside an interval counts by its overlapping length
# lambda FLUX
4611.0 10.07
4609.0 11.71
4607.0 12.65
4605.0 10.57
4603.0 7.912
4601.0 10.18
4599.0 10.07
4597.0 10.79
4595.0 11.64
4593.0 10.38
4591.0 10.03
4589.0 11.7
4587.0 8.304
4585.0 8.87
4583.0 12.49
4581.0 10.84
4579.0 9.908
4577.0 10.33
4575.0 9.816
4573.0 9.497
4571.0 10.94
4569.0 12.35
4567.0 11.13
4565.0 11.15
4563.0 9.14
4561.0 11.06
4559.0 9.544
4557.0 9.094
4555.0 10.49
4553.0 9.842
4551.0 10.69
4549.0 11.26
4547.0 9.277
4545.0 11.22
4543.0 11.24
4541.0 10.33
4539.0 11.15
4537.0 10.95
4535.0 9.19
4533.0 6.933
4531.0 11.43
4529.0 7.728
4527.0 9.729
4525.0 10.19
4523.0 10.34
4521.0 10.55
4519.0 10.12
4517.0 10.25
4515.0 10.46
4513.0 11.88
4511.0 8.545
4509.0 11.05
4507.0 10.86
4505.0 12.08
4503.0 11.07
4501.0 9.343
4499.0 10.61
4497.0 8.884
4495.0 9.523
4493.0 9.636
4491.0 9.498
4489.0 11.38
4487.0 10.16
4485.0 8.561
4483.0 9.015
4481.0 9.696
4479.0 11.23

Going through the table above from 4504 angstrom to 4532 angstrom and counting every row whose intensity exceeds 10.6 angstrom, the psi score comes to 5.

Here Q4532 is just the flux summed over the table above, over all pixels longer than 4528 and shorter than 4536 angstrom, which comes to 35.3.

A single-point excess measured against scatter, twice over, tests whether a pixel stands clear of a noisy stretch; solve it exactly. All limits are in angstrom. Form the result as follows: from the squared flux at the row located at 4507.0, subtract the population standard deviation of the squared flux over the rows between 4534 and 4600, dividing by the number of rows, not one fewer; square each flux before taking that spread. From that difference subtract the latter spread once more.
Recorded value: 77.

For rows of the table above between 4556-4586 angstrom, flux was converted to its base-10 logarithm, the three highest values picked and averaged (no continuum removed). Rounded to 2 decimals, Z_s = 1.08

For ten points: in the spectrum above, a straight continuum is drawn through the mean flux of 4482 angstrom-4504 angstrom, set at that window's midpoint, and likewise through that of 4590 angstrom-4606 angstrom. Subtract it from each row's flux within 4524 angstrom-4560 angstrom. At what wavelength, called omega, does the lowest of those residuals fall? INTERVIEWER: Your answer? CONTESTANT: 4533.0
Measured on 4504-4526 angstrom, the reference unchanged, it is 4511.0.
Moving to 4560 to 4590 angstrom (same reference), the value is 4587.0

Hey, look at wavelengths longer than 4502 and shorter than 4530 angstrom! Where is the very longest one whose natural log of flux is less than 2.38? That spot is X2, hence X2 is 4529.0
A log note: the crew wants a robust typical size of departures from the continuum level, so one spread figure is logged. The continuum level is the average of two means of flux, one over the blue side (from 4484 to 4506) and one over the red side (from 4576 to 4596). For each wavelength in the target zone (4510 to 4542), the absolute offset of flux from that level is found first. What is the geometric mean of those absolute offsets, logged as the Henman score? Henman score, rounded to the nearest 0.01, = 0.39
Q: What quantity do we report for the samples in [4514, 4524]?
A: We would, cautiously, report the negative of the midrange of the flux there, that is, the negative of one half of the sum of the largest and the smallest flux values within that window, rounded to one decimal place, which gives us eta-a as -10.3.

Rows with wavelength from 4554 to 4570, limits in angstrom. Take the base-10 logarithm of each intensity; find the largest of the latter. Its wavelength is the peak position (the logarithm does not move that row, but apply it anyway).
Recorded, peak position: 4569.0 angstrom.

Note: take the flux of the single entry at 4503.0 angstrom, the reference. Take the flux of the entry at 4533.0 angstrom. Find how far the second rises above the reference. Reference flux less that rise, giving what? 15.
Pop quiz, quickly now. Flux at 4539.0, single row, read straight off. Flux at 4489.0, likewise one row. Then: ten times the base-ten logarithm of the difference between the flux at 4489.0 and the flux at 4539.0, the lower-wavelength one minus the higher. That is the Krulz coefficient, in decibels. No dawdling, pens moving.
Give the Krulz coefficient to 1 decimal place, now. -6.4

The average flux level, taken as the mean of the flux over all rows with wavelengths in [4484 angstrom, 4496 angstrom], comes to 9.8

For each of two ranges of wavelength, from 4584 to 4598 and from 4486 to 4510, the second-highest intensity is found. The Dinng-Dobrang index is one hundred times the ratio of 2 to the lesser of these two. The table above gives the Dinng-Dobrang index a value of 17.6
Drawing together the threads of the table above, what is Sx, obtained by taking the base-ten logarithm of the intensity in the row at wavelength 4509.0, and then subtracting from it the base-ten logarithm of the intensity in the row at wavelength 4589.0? -0.025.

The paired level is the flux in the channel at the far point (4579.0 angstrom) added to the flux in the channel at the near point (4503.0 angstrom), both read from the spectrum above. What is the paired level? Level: 21.0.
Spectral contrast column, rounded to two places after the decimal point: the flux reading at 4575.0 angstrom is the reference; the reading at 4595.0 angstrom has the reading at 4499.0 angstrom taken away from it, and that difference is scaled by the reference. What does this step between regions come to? 0.10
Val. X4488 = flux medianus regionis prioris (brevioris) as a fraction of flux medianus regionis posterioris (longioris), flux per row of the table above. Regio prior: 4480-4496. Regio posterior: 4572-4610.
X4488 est 0.93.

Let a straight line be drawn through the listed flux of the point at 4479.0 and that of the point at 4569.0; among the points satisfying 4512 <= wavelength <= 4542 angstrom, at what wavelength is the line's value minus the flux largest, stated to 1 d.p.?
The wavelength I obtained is 4533.0 angstrom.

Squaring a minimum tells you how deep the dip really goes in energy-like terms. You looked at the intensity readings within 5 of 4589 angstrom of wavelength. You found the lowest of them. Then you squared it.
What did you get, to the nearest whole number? 69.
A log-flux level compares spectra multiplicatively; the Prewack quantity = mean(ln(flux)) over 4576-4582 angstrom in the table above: 2.34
